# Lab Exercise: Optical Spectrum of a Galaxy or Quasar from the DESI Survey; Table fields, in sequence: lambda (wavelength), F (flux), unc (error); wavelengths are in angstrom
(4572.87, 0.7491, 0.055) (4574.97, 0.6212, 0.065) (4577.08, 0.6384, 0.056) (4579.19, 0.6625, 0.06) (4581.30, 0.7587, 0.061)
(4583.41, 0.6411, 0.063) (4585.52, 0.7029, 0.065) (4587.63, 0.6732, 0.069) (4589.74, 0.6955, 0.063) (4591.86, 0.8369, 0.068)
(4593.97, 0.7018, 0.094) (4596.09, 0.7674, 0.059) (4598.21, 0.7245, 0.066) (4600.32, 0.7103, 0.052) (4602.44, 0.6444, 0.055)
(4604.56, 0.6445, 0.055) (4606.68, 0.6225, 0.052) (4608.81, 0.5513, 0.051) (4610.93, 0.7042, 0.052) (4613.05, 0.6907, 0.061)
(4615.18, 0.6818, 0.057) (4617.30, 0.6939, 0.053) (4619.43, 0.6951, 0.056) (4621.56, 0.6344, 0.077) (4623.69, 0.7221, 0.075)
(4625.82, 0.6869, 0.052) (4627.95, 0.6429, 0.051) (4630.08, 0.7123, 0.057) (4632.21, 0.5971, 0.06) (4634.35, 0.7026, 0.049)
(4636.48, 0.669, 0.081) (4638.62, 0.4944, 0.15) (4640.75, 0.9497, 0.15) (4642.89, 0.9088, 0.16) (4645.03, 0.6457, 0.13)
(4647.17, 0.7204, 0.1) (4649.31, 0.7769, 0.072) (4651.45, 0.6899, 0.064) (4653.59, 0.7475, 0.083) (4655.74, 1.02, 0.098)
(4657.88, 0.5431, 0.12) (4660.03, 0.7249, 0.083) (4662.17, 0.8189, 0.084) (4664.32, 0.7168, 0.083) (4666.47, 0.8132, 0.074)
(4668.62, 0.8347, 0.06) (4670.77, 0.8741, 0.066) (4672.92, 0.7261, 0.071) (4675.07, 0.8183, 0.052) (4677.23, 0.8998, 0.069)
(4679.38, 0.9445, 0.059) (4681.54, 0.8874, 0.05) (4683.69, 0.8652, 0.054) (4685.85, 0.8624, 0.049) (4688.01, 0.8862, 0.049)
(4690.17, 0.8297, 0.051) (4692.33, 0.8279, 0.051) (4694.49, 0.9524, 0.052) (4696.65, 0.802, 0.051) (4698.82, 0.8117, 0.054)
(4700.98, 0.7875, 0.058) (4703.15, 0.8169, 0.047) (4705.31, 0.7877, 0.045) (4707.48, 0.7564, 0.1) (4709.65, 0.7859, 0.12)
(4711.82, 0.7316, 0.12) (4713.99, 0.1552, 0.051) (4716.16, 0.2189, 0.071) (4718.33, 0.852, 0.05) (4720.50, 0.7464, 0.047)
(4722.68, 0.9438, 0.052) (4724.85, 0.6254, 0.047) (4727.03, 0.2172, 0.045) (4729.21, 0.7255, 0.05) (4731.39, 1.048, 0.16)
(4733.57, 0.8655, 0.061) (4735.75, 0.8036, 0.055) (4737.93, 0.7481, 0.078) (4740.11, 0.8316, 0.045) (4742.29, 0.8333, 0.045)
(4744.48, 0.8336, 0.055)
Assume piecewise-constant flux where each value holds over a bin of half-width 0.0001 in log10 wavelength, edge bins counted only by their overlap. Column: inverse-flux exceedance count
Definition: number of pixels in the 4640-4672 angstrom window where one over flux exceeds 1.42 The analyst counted 3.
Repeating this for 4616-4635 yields 7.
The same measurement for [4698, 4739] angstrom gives 4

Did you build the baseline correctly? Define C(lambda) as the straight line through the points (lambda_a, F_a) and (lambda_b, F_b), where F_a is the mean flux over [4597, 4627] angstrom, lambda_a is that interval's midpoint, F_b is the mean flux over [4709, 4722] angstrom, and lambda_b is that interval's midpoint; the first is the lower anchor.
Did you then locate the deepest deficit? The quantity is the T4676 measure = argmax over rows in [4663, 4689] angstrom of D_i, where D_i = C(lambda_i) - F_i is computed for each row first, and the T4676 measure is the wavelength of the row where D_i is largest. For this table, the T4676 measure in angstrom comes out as 4664.32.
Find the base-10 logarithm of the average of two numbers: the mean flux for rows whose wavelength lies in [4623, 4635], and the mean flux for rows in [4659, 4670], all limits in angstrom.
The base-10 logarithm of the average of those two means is -0.137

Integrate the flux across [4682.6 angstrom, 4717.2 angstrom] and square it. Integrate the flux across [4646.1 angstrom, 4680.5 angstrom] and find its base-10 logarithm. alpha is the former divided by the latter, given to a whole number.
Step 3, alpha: 460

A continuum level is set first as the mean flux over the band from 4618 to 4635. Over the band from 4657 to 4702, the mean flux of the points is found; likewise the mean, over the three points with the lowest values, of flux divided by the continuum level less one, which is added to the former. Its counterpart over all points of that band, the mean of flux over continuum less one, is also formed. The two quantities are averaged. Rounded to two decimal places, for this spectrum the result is 0.51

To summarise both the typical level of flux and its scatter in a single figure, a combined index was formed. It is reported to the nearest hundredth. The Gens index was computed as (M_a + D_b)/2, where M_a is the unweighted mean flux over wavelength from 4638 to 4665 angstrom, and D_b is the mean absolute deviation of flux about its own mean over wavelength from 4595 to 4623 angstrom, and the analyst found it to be 0.40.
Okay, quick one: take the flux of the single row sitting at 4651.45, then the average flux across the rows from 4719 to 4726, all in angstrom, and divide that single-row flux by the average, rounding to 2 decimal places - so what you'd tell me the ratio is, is 0.89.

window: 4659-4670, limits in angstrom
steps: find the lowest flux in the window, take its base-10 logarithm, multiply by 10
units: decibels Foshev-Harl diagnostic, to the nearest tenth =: -1.4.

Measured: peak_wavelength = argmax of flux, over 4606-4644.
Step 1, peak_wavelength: 4640.75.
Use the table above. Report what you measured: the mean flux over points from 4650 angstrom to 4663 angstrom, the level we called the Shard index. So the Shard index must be 0.76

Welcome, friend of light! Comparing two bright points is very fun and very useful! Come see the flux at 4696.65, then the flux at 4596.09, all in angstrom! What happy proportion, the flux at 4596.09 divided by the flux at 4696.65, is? 0.96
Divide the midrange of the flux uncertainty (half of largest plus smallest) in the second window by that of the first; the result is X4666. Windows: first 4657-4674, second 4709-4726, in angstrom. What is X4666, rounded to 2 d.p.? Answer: 0.93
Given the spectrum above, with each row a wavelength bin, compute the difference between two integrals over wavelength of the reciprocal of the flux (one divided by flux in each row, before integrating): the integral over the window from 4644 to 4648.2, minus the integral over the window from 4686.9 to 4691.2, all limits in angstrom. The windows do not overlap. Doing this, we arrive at 1.2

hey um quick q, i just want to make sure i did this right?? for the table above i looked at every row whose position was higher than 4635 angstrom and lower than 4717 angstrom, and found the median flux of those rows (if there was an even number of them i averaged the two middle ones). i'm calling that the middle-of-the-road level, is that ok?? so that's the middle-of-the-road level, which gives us 0.81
